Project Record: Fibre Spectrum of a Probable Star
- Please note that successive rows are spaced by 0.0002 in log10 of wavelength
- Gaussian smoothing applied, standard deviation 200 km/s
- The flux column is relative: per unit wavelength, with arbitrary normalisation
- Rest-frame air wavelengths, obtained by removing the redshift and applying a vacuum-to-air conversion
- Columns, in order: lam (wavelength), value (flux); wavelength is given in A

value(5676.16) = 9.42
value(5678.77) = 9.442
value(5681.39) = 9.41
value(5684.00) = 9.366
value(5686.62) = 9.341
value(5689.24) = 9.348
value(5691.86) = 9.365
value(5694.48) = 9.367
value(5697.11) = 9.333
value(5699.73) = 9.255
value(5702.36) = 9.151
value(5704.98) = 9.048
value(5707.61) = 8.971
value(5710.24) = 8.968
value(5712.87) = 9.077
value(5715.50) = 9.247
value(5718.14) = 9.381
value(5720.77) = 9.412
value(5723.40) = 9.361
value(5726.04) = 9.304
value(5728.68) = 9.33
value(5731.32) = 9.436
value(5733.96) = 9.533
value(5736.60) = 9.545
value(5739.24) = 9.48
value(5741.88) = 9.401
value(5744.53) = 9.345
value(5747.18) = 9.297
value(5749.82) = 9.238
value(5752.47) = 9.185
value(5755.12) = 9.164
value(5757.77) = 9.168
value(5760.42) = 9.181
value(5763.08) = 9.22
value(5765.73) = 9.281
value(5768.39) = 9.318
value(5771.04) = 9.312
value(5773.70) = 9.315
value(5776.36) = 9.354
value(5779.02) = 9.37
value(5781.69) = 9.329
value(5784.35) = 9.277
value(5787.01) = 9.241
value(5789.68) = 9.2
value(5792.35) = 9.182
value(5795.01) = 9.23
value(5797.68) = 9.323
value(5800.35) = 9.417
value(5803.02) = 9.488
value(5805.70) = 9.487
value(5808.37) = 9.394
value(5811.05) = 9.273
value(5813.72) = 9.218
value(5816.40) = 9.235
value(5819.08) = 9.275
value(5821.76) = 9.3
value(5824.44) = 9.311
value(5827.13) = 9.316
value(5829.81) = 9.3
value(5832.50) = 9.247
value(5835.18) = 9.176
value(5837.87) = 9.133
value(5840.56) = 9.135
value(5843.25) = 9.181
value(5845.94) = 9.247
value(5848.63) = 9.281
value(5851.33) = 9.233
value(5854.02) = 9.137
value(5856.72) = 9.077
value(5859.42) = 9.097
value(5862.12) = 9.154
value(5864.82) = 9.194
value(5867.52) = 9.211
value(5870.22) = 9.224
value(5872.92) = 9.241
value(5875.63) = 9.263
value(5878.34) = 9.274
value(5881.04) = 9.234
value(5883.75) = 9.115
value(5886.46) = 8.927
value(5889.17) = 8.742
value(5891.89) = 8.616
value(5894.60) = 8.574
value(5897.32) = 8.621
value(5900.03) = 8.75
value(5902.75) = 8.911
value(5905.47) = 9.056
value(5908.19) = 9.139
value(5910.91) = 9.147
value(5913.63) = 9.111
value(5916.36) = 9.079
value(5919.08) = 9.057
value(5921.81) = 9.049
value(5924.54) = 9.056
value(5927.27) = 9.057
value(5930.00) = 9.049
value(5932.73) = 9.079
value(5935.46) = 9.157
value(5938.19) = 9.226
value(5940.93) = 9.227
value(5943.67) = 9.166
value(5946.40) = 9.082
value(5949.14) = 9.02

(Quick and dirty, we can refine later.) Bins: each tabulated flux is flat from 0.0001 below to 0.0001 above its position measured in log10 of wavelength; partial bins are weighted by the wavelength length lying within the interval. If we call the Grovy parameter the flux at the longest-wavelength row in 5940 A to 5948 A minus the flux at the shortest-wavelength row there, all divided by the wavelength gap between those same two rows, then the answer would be -0.03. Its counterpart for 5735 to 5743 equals -0.03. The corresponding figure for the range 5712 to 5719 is 0.06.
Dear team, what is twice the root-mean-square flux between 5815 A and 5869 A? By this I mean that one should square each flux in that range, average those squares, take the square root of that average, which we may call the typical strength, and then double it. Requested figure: 18.4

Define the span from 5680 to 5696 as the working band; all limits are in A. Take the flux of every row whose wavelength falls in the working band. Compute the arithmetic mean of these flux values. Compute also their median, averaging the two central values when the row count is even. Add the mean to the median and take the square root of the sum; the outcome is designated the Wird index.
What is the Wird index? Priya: 4.33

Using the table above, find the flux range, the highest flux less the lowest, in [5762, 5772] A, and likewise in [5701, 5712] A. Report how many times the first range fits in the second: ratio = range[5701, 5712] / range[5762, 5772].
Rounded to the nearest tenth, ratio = 1.9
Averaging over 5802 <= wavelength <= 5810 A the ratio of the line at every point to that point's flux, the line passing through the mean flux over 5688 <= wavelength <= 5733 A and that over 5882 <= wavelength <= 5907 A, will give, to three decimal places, 0.955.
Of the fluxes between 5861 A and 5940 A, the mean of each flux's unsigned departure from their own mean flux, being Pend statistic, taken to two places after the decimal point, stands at 0.15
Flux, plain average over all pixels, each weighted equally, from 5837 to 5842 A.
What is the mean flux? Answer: 9.13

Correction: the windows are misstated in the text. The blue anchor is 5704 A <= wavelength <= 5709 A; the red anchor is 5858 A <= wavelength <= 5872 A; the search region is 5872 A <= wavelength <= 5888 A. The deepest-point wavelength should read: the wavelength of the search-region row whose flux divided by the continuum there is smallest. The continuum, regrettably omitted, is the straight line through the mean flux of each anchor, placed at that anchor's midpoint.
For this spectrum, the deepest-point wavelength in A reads 5886.46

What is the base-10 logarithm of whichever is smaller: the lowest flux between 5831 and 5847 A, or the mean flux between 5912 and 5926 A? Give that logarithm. 0.958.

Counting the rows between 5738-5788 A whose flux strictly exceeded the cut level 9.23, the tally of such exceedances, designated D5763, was 14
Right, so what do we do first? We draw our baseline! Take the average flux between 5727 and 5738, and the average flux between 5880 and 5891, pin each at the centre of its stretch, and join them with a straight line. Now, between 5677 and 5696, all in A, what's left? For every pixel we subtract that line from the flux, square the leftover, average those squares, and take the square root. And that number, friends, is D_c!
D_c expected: 0.22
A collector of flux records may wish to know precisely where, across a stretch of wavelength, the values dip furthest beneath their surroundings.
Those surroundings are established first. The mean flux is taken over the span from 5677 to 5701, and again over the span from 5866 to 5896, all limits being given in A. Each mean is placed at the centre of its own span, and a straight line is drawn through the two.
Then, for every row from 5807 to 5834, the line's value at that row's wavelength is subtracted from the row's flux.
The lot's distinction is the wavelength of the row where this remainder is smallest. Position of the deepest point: 5813.72 A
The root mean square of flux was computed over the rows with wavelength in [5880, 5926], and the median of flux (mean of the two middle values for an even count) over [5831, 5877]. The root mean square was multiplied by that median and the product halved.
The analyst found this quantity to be 41.2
